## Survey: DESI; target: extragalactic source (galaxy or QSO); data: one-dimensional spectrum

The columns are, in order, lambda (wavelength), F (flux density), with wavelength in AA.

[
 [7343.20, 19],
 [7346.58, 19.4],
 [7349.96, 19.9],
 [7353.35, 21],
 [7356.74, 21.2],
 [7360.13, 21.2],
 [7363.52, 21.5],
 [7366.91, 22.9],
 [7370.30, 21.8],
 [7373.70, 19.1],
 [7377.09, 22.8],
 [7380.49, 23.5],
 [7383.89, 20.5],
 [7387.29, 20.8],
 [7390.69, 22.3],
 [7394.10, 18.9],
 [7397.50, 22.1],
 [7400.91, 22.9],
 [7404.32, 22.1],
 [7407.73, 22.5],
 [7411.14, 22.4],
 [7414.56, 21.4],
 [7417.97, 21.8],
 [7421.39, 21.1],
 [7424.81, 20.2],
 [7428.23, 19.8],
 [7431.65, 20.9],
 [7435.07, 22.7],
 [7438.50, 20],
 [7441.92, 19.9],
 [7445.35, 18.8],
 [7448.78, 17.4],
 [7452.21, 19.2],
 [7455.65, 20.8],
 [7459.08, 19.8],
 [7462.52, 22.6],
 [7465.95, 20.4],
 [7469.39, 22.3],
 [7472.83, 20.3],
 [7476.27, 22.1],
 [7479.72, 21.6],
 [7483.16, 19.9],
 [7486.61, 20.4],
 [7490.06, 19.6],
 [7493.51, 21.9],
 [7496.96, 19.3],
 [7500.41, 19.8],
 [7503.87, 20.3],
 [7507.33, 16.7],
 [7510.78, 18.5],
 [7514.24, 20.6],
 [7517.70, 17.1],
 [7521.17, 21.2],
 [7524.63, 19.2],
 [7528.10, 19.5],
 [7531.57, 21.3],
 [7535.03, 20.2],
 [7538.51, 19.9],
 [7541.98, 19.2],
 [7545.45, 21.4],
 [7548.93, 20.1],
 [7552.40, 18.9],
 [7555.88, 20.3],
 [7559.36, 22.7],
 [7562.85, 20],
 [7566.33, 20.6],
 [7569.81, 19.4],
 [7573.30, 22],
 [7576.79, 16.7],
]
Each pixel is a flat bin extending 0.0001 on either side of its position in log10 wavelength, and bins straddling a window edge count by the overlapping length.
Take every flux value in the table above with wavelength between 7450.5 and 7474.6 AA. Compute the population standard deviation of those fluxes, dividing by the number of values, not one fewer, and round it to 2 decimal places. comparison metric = 1.16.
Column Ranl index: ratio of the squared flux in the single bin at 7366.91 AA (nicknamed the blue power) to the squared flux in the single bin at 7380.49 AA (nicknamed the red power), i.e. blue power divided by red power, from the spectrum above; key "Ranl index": 0.95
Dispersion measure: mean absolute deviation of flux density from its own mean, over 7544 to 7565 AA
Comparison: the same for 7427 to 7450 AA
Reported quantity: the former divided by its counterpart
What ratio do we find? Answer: 0.91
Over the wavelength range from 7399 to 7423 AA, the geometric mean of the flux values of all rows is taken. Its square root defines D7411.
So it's 4.69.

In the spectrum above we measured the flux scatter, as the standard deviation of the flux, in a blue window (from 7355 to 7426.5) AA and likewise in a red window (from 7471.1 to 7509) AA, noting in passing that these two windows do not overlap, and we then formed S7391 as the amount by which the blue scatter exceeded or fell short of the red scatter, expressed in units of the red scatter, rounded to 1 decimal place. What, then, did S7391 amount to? -0.2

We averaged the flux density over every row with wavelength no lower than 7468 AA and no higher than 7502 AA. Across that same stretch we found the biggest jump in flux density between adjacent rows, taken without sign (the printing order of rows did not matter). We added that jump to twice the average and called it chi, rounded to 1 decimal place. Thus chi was 44.0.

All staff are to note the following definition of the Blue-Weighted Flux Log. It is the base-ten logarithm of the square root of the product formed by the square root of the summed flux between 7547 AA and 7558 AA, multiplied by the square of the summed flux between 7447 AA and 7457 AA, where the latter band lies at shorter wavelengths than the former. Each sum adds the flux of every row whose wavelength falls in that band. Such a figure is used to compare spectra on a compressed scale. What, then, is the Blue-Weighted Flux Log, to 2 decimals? 2.20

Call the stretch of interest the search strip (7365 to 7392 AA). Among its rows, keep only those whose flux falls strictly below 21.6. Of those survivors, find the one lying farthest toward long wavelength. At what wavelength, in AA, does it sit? 7387.29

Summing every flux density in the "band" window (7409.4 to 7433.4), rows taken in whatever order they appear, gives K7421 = 148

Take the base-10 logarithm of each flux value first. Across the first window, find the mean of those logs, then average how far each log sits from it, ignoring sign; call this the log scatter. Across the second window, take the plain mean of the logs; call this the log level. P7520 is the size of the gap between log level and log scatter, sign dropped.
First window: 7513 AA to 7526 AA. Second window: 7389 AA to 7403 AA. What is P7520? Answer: 1.301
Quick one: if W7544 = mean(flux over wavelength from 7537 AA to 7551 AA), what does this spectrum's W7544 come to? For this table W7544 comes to 20.1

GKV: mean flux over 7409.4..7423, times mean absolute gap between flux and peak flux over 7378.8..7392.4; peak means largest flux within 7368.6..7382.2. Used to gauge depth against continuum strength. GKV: 37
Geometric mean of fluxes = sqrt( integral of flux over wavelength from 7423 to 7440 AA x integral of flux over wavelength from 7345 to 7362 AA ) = 351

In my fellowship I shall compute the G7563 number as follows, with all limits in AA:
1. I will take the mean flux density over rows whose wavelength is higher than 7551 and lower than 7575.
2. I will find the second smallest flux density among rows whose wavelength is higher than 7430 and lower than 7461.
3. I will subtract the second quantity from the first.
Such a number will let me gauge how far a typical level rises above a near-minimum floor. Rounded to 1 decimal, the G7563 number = 1.8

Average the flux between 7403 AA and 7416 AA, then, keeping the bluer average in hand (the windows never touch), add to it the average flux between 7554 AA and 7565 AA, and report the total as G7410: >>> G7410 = 43.1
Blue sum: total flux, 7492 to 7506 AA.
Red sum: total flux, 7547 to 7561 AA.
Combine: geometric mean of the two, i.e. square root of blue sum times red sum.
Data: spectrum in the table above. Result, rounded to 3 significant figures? 81.6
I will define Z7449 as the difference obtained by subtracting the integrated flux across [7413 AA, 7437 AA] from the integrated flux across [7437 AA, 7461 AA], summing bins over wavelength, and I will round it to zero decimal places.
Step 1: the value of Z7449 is -40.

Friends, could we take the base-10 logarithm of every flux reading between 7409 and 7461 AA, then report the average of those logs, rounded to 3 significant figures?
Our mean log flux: 1.31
